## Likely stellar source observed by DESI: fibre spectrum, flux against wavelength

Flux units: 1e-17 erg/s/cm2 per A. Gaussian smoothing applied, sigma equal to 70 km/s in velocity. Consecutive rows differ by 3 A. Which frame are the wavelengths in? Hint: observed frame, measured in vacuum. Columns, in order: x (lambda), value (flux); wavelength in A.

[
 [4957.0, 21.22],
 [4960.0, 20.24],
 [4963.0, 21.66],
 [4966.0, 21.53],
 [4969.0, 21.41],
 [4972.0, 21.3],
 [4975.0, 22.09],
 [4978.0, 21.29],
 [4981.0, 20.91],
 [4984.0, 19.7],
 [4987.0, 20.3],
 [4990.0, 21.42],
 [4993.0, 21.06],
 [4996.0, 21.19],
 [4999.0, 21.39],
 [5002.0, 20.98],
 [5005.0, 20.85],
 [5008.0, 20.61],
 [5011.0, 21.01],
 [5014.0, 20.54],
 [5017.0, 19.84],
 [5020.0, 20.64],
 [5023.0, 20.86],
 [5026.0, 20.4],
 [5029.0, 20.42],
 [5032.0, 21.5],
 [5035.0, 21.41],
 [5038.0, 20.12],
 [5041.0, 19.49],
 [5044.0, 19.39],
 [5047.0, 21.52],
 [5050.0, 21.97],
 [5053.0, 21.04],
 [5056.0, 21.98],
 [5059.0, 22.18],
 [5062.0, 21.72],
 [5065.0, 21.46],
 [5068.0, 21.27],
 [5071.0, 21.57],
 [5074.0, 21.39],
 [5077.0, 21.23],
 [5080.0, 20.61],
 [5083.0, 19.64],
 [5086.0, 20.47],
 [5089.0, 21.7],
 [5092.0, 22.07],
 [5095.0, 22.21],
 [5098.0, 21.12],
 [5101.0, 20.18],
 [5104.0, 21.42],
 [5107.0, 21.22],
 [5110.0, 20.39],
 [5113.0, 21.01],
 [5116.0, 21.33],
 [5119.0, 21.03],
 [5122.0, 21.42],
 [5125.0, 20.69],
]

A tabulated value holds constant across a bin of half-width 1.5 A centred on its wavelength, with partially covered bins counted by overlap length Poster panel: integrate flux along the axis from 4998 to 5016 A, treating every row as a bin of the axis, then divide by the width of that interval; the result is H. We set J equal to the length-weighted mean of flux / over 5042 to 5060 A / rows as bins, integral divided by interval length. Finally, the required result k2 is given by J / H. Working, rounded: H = 20.9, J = 21.3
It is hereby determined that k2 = 1.02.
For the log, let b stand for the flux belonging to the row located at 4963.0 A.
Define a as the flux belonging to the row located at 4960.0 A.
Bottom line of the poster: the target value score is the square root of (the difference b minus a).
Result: 1.19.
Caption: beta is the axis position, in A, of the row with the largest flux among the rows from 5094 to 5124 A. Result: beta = 5095.0 A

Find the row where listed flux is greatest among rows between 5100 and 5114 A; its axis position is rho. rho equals 5104.0 A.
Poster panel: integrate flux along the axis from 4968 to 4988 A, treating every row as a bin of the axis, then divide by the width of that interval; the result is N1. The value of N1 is 21.0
